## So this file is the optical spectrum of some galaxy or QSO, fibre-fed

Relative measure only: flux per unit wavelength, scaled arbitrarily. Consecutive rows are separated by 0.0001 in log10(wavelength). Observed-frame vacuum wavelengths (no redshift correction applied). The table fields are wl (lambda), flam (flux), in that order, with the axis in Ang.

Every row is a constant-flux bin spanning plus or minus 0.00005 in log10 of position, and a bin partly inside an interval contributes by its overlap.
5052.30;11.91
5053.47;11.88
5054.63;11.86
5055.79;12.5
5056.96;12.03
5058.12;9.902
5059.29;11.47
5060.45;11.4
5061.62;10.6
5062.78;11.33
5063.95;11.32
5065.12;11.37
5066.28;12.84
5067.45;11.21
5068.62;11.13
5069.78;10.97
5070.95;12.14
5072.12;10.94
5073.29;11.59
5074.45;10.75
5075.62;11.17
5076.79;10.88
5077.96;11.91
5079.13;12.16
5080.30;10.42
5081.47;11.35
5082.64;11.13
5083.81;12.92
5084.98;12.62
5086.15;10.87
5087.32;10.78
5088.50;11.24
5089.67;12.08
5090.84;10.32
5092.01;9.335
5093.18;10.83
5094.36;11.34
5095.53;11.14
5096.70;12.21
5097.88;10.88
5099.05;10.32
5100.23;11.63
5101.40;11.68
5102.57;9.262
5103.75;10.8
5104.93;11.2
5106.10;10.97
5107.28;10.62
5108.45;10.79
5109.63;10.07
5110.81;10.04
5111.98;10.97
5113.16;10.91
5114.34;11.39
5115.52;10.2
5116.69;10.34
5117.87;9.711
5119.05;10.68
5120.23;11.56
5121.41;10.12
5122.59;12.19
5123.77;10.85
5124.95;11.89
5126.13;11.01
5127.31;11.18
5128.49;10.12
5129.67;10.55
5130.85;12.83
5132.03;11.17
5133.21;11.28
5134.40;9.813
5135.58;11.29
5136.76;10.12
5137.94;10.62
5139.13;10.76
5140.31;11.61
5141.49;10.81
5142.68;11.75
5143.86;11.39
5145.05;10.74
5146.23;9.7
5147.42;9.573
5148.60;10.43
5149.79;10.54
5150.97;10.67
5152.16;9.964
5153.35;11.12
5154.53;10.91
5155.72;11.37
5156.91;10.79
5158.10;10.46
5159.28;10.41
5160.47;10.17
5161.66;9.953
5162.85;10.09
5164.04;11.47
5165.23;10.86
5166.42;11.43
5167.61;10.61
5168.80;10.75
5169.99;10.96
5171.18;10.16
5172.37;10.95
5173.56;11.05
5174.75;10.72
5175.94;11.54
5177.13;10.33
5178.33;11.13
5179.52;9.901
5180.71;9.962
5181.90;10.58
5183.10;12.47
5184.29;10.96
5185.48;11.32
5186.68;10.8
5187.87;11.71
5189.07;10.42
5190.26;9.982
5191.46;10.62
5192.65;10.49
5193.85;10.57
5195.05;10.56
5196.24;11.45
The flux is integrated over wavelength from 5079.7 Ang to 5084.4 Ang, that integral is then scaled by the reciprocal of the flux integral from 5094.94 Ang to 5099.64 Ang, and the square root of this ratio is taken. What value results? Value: 1.01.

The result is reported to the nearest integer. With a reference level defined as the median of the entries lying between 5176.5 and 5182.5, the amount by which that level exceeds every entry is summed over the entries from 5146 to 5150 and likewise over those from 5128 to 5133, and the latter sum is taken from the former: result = 4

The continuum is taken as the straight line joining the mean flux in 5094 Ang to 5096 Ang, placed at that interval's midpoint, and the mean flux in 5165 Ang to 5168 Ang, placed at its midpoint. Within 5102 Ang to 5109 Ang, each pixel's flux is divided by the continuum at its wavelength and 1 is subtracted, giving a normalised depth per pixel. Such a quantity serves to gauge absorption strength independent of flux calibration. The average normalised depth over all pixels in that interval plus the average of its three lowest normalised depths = -0.14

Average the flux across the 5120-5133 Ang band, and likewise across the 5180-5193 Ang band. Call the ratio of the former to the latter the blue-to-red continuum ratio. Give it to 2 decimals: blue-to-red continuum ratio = 1.03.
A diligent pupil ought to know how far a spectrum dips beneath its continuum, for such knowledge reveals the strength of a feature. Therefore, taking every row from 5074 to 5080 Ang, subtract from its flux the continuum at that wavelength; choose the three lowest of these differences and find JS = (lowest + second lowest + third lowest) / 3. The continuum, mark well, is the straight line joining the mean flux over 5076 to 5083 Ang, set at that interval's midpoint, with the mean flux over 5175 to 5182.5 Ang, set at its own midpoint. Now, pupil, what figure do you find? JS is -0.4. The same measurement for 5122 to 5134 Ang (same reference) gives -0.4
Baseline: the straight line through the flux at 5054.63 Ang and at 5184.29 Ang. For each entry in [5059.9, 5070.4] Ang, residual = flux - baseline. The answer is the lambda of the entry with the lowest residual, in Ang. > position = 5061.62 Ang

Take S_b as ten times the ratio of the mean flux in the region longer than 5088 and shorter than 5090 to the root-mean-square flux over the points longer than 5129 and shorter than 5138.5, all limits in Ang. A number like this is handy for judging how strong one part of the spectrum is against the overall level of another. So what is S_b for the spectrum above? 10.6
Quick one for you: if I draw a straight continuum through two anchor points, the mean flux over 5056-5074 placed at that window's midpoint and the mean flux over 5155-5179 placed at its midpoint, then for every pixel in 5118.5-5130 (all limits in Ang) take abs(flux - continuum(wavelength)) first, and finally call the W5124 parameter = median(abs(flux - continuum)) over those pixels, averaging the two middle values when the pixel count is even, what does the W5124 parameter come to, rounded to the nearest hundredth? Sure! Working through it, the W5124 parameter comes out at 0.48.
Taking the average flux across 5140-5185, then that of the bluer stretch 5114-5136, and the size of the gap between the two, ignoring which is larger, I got 0.21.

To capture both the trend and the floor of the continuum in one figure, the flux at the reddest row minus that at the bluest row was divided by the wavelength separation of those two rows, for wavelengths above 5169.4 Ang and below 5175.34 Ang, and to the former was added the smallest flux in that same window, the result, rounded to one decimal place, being 10.1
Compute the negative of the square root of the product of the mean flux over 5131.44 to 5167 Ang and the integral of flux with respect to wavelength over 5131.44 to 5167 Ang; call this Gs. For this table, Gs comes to -64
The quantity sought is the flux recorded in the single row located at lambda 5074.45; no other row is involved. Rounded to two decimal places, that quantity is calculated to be 10.75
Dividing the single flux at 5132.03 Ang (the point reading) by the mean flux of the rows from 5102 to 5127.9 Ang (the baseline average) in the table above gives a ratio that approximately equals 1.04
